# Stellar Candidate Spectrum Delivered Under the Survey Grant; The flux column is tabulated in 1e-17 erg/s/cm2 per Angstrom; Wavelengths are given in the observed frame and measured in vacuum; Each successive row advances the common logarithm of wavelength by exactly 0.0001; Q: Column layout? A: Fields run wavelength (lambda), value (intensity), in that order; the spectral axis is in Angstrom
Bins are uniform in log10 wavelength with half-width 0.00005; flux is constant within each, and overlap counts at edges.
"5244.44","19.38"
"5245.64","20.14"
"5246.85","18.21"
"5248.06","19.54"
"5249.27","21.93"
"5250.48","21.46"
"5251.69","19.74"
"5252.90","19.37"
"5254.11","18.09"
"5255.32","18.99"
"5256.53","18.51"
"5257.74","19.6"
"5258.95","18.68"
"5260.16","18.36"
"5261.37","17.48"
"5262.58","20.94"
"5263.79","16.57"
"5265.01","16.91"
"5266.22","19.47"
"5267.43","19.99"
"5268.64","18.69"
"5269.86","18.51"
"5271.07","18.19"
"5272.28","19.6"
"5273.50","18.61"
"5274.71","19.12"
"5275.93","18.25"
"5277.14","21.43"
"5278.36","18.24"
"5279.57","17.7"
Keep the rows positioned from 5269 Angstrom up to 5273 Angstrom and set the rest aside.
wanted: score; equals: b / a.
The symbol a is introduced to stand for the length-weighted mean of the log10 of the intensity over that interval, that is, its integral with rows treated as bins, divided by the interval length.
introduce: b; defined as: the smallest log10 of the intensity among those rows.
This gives 0.991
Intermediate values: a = 1.27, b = 1.260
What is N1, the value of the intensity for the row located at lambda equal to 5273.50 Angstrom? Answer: 18.61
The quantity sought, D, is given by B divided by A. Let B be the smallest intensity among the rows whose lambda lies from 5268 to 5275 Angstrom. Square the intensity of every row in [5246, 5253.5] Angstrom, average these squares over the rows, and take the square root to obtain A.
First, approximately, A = 20.1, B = 18.19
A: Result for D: 0.91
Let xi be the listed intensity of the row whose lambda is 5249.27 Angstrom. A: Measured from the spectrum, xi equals 21.93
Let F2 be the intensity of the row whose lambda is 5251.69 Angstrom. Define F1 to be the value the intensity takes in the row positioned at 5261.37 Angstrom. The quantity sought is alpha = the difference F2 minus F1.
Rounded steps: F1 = 17.48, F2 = 19.74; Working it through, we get 2.3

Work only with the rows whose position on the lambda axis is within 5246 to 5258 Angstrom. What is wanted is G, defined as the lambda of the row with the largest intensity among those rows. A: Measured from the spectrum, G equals 5249.27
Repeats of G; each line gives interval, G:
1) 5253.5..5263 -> 5262.58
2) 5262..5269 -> 5262.58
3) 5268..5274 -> 5272.28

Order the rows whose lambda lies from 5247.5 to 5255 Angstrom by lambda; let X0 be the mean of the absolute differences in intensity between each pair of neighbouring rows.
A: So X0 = 1.25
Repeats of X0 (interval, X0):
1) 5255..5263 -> 1.19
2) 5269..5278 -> 1.21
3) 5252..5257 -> 0.89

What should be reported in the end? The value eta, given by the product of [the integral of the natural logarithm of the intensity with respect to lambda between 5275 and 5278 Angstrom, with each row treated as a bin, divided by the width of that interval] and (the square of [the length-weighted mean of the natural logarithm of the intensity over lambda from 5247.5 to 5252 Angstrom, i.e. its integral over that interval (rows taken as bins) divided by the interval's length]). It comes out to 27.2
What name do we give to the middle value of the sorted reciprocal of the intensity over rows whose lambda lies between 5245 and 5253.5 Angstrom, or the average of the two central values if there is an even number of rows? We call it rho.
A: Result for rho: 0.0507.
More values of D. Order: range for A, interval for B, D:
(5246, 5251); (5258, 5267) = 0.81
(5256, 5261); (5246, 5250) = 0.97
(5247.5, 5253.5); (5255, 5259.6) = 0.91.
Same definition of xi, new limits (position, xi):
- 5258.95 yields 18.68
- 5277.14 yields 21.43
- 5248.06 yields 19.54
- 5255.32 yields 18.99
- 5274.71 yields 19.12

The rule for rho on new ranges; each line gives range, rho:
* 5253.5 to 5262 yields 0.0540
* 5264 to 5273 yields 0.0535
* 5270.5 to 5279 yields 0.0537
